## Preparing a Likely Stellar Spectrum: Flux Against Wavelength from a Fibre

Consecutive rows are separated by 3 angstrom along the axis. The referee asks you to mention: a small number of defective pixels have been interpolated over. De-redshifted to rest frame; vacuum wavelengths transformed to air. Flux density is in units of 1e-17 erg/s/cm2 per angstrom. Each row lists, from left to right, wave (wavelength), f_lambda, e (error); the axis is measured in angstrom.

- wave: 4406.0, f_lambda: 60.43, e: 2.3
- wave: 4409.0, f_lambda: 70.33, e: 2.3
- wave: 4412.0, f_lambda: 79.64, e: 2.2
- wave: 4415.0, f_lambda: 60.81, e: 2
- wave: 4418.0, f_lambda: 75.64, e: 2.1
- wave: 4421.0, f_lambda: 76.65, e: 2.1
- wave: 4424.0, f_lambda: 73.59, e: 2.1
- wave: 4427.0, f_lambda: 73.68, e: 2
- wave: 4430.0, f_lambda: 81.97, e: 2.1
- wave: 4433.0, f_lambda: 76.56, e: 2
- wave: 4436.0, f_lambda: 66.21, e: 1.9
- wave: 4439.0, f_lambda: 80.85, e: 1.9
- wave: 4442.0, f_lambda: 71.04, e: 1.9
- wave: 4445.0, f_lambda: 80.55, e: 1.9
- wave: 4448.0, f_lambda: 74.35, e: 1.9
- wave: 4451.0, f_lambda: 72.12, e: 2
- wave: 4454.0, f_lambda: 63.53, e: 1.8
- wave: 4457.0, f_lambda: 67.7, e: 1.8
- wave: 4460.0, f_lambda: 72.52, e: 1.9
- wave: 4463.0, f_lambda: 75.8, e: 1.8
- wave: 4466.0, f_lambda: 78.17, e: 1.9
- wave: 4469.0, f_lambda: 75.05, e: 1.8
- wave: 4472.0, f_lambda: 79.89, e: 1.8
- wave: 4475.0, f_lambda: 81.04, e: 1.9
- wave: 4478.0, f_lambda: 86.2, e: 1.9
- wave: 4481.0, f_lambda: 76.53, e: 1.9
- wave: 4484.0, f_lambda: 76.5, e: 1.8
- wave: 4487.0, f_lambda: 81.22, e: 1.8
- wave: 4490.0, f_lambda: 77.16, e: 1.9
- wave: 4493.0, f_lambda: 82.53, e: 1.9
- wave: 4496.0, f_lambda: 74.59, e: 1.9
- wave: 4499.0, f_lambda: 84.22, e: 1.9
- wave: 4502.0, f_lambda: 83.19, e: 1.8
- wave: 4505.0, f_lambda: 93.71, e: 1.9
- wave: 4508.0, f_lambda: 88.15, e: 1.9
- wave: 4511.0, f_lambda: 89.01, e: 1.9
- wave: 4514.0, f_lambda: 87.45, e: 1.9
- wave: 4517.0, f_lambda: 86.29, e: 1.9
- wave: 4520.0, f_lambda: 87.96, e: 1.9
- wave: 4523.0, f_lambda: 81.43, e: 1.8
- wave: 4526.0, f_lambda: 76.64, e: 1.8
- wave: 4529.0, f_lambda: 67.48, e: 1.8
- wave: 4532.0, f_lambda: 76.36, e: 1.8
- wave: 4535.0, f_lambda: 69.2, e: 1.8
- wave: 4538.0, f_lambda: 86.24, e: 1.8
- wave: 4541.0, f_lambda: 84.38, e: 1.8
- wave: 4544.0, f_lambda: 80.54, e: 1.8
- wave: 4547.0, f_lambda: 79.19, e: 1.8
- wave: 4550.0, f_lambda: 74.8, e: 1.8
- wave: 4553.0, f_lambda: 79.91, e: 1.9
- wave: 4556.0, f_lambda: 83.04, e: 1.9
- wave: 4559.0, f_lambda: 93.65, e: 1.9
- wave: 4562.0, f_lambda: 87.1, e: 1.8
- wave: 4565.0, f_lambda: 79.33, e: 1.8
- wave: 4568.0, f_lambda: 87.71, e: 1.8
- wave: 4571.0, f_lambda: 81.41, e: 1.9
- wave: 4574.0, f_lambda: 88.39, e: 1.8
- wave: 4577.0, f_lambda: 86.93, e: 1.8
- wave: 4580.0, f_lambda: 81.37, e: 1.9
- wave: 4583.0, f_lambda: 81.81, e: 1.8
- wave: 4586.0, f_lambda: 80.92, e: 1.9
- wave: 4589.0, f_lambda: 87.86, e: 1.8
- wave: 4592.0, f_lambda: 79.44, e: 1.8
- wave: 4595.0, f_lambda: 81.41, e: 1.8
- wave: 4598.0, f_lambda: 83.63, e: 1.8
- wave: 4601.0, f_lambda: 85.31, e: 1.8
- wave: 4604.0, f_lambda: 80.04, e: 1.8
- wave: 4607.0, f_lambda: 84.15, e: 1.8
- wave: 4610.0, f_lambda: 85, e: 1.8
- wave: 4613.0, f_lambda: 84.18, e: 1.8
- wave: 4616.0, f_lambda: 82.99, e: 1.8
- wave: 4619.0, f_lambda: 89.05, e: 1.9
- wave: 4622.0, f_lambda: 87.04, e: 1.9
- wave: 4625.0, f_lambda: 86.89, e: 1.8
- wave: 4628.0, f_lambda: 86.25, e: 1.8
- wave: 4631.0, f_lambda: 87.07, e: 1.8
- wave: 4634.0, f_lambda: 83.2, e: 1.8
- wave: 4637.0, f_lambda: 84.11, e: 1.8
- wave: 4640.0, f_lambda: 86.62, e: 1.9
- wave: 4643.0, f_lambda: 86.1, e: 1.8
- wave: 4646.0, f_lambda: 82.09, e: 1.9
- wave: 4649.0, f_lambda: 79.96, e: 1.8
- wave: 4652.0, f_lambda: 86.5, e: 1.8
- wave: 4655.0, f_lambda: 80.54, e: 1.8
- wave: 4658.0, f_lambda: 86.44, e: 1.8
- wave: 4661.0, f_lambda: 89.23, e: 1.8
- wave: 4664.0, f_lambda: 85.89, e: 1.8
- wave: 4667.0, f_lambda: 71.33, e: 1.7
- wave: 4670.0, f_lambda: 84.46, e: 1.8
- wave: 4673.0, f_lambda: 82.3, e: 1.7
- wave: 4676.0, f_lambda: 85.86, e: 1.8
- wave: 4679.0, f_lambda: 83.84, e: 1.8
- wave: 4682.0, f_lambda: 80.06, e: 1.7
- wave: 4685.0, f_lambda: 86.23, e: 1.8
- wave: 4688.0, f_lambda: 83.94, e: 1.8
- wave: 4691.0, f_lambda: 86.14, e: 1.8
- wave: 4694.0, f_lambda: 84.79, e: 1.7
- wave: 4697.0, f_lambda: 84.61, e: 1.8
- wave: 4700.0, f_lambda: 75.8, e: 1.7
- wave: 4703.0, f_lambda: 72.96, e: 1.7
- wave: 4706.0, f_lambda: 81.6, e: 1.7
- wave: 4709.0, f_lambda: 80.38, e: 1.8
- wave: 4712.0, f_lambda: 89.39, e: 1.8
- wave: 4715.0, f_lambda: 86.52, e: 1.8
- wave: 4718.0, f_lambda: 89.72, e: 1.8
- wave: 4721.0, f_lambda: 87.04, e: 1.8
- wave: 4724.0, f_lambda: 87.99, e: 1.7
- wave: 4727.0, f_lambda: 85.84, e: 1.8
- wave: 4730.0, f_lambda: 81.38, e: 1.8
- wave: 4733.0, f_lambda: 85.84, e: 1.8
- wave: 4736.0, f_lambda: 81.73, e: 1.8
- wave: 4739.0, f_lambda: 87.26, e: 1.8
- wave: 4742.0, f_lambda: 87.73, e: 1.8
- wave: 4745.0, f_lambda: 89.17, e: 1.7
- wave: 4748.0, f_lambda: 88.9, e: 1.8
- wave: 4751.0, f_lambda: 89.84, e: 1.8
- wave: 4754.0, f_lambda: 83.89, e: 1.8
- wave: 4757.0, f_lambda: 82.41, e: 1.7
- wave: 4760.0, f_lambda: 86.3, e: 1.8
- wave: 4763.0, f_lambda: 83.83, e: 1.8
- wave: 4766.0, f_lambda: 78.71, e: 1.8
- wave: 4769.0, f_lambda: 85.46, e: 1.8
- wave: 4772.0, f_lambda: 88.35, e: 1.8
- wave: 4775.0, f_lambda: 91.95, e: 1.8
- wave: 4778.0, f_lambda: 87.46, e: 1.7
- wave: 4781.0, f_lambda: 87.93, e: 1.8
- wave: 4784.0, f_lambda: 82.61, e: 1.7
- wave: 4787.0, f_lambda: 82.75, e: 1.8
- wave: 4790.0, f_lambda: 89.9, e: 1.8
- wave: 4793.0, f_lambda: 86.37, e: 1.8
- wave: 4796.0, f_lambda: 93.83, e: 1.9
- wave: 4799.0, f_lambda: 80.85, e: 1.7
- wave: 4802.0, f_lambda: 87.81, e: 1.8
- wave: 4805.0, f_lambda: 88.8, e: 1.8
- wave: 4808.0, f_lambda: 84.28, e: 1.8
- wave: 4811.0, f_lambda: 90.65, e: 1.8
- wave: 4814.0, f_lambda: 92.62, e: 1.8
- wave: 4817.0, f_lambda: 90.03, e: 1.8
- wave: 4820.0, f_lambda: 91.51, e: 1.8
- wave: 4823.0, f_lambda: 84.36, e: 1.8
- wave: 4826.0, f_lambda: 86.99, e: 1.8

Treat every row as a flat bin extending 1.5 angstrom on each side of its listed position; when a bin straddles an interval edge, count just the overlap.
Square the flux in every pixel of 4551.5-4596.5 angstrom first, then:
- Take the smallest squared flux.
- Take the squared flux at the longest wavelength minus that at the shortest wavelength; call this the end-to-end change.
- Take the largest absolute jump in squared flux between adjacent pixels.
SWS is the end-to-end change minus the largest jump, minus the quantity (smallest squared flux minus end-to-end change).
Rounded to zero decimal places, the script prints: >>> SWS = -7684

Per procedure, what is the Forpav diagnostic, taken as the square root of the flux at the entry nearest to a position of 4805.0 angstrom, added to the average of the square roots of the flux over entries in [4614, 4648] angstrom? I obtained 18.7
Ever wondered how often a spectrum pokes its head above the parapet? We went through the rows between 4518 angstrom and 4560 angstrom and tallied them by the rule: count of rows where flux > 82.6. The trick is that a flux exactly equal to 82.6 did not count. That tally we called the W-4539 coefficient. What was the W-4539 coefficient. 5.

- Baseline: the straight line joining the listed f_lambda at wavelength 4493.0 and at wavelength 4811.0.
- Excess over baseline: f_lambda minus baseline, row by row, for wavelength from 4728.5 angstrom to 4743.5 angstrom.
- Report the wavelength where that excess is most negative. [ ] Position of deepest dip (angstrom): 4730.0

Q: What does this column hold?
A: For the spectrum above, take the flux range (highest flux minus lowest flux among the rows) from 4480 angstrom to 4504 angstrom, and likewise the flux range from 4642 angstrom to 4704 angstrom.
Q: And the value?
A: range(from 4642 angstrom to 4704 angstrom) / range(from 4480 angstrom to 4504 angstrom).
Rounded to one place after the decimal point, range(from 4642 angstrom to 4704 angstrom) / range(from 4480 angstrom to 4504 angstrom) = 1.9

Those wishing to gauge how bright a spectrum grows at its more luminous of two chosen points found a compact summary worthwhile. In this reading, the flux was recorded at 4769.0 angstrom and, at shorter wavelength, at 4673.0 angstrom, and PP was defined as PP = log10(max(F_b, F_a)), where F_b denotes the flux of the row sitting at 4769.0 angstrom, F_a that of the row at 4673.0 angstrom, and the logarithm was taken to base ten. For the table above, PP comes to 1.93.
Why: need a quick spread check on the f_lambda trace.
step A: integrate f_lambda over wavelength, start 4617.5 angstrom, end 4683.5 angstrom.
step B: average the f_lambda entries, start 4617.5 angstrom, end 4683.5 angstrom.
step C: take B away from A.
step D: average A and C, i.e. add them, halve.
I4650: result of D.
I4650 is 5522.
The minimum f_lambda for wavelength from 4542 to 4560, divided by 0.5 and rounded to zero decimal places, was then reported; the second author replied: 150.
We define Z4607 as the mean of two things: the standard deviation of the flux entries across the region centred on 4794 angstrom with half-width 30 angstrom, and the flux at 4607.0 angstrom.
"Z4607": 44.1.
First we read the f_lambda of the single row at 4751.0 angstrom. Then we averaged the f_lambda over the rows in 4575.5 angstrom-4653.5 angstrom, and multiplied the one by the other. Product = 7567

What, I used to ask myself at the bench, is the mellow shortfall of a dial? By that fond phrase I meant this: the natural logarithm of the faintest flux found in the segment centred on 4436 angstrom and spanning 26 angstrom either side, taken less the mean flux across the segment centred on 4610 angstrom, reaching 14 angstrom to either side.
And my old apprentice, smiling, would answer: -80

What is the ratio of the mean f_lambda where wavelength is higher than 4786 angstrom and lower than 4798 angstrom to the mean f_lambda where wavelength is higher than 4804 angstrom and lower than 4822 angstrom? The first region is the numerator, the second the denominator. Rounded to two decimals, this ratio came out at 0.98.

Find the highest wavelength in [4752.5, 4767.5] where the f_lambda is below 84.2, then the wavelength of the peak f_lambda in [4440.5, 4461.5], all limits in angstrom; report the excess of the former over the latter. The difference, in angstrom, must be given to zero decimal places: 321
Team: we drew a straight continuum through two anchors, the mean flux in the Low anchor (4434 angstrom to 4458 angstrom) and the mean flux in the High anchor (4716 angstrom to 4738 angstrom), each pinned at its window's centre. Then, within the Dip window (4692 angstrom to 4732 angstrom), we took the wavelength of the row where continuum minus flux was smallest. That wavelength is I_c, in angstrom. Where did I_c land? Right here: 4718.0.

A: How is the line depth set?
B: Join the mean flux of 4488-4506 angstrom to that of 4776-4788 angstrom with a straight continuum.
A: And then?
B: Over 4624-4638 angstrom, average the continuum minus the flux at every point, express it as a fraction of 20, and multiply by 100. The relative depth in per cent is -9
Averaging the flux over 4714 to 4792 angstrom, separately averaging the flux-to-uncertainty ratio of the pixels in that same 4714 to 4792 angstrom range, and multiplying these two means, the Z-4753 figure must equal 4172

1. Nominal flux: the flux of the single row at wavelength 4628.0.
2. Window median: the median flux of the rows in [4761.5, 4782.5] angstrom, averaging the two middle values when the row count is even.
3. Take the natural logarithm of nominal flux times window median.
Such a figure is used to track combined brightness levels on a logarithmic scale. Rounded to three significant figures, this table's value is 8.93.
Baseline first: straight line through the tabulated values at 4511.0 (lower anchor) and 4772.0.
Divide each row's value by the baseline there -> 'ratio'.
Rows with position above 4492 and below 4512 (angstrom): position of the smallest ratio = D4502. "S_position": 4496.0 angstrom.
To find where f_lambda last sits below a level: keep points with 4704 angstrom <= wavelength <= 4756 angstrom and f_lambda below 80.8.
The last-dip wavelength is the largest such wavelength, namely 4709.0 angstrom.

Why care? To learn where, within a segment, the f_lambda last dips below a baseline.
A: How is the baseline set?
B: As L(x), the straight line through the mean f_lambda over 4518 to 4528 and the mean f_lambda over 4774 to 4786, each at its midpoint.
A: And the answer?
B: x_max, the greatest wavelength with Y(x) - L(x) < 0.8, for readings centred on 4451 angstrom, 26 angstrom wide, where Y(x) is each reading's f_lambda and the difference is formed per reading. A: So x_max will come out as 4463.0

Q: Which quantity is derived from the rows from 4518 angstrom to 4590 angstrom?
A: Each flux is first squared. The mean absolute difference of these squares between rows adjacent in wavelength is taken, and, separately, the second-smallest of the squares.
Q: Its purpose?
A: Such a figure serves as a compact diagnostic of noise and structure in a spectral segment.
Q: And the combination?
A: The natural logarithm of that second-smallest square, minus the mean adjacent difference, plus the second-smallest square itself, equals 3846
